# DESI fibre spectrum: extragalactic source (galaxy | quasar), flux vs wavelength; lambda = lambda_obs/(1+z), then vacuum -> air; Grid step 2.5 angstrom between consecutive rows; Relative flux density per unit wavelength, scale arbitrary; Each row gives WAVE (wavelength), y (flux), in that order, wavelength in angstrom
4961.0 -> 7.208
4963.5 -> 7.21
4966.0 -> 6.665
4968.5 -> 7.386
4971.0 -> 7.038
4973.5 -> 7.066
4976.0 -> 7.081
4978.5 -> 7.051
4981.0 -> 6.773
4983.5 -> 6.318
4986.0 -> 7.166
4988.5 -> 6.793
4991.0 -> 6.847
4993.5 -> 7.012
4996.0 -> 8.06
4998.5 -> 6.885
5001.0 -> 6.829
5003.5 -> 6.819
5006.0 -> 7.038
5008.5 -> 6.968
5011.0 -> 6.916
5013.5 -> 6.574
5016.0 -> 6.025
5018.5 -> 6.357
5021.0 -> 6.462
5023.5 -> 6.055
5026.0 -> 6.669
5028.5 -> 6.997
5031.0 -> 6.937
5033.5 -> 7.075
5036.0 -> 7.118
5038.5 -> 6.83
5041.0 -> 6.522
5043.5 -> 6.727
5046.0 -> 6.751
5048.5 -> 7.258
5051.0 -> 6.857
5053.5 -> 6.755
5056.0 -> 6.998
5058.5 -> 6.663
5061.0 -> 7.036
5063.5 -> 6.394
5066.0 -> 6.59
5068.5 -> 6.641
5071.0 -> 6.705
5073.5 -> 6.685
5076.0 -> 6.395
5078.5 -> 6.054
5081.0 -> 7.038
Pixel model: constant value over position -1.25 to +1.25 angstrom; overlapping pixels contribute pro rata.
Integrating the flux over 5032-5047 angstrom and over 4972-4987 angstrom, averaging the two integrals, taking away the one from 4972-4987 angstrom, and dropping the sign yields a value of 0.5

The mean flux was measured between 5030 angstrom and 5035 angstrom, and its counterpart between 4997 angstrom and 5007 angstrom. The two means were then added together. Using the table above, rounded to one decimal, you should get 13.9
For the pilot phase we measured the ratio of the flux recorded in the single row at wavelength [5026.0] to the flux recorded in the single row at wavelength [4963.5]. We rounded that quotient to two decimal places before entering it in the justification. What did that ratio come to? 0.92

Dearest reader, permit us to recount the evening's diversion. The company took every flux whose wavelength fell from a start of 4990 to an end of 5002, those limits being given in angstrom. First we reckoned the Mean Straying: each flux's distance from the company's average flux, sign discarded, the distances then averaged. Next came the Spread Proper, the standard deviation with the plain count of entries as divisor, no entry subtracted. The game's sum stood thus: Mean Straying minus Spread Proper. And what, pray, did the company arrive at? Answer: -0.10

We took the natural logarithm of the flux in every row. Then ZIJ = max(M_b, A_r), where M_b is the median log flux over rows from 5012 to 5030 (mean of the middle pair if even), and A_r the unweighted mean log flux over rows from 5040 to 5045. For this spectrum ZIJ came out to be 1.89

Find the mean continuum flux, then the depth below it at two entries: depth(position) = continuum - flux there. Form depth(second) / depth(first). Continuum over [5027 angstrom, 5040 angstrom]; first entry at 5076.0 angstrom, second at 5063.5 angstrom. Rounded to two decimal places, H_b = 1.00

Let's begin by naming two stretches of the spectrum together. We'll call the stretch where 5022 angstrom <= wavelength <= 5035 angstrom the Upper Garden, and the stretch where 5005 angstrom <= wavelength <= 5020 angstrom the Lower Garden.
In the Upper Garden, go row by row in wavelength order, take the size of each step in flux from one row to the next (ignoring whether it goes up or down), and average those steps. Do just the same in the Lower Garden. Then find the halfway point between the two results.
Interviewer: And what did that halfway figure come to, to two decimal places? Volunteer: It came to 0.28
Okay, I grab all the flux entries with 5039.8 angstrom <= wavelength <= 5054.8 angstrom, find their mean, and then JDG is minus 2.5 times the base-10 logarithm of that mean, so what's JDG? -2.08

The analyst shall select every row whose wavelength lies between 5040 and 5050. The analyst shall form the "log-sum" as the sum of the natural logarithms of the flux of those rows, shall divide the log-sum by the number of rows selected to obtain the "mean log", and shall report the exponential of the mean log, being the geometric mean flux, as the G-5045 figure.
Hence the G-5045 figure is 6.81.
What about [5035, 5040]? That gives 6.97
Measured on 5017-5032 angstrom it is 6.57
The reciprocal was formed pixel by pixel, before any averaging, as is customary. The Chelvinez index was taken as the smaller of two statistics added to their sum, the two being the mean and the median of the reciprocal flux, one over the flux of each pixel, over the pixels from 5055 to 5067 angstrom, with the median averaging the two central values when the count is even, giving 0.447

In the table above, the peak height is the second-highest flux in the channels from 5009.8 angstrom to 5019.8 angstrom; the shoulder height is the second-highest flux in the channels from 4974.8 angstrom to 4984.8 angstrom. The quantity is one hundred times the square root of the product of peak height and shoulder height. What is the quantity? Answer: 681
